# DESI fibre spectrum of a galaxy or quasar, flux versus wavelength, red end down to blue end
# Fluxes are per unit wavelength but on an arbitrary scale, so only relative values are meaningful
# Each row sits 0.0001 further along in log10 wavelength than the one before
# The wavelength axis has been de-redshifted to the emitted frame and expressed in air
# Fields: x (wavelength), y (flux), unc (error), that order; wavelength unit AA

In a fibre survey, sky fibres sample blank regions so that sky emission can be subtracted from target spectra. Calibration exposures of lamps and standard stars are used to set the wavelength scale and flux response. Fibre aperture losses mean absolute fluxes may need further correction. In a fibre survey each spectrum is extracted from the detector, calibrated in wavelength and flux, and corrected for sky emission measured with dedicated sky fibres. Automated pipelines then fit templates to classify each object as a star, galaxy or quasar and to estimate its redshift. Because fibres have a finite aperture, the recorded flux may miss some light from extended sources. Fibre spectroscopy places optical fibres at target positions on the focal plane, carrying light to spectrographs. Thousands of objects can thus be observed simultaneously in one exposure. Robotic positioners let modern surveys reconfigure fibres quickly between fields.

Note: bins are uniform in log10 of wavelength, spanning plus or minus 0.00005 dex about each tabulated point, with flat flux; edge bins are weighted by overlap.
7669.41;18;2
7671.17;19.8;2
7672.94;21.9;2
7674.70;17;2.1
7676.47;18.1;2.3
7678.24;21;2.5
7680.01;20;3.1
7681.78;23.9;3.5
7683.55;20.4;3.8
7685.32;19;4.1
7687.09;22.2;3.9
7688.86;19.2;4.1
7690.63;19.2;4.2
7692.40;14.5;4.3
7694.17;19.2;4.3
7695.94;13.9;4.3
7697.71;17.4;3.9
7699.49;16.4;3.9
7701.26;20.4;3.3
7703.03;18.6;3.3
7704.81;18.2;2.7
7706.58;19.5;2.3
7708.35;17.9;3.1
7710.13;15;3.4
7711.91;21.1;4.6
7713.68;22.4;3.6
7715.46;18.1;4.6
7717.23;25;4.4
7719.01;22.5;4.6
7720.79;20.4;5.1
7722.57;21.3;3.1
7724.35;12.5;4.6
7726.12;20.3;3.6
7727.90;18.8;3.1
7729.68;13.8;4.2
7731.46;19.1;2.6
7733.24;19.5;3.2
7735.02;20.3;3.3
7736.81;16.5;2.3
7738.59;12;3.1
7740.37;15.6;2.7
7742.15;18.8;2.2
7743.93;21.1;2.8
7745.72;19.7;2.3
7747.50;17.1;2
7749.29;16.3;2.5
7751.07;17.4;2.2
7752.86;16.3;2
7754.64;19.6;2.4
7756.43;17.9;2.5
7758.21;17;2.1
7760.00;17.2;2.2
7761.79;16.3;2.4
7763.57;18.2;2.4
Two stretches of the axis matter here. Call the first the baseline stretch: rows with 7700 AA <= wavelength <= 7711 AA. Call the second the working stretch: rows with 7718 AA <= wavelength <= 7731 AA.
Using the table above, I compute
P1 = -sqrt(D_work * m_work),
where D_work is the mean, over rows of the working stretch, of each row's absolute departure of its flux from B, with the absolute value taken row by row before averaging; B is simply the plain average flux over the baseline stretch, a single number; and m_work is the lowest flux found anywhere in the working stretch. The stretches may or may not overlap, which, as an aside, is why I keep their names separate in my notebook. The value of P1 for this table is -6.3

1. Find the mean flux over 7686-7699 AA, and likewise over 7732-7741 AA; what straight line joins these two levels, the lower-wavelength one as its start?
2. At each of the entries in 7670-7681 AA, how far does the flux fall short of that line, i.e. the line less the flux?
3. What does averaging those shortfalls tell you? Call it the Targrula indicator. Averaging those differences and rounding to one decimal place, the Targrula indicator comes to -1.3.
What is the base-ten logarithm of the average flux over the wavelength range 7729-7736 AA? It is 1.26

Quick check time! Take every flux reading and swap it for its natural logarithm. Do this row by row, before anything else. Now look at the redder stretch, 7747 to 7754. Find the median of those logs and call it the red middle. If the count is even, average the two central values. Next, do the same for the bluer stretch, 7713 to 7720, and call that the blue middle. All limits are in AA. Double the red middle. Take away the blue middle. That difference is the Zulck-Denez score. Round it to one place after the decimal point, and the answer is 2.5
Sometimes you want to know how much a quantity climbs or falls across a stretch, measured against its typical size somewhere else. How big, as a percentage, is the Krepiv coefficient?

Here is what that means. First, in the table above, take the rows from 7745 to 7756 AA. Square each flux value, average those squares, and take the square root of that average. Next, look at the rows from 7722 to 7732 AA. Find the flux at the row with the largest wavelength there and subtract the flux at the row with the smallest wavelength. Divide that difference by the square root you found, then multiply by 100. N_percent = -12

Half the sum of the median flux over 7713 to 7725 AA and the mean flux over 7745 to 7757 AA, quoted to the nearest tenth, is 19.5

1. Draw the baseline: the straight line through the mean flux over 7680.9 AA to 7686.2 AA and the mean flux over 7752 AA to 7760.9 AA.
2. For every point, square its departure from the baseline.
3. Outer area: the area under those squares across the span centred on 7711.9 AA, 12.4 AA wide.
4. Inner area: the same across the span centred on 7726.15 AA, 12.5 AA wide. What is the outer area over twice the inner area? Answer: 0.45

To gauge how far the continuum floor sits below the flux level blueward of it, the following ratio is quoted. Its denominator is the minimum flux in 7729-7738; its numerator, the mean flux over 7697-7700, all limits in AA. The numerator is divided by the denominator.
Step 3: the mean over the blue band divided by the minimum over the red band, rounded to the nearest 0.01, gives 1.22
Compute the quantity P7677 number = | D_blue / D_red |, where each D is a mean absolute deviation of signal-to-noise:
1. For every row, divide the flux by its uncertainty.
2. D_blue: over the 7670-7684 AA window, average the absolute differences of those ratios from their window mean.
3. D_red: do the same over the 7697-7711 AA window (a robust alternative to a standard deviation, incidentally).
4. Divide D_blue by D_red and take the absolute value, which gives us 1.3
